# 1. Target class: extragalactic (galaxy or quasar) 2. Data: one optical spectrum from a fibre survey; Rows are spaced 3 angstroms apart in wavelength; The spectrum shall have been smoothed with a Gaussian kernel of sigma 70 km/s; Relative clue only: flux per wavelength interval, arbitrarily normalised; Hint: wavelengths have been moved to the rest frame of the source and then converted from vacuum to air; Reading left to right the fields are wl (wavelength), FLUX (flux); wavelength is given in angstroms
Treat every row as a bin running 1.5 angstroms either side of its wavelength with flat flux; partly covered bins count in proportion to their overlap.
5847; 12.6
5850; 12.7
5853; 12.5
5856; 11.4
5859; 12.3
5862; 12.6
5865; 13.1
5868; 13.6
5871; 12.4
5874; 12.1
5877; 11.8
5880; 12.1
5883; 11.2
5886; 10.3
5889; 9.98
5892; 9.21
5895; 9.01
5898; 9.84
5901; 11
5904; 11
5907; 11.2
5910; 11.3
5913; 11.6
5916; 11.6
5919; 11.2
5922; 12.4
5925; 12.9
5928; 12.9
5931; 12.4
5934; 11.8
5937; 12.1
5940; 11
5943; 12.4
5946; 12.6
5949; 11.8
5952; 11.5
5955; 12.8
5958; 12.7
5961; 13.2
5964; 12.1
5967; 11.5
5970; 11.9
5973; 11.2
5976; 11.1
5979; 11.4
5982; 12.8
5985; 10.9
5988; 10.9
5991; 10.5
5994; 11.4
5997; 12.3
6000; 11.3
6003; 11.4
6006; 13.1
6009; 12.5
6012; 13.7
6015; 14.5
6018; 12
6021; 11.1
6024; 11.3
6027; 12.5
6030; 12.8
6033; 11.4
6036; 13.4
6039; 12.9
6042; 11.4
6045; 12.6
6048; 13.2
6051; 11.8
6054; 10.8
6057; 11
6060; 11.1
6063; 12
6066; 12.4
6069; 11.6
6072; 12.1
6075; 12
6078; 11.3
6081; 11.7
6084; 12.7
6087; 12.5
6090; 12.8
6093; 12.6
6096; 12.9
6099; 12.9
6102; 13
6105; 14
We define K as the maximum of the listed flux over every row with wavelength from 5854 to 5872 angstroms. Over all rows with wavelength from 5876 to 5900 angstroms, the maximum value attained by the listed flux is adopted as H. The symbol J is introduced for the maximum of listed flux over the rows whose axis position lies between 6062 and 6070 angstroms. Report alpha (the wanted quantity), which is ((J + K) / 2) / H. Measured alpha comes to 1.07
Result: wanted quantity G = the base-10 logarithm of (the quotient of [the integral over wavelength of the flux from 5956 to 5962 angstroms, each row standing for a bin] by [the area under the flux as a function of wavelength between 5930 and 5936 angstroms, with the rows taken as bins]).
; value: 0.029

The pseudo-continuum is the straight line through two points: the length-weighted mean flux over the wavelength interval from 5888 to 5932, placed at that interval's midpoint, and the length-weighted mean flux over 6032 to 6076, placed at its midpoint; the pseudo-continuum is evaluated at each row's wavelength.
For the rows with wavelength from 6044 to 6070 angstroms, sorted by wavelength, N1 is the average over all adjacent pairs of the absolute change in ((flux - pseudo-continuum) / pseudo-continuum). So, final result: 0.056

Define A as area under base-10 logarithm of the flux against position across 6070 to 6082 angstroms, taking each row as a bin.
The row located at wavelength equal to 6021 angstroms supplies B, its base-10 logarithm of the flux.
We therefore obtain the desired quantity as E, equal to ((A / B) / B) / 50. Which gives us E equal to 0.235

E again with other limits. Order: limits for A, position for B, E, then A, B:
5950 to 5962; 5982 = 0.215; 13.15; 1.107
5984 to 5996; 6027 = 0.208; 12.49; 1.097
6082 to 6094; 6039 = 0.214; 13.21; 1.111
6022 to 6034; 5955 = 0.211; 12.94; 1.107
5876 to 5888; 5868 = 0.196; 12.61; 1.134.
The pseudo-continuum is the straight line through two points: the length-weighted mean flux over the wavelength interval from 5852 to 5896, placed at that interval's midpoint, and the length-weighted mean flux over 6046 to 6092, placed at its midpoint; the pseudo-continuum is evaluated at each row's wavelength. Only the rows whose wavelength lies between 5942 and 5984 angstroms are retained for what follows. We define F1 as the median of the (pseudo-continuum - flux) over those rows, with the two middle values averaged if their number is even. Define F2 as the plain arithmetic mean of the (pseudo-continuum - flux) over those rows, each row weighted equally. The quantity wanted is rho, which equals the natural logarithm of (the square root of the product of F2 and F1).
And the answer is -1.3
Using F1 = -0.24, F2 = -0.3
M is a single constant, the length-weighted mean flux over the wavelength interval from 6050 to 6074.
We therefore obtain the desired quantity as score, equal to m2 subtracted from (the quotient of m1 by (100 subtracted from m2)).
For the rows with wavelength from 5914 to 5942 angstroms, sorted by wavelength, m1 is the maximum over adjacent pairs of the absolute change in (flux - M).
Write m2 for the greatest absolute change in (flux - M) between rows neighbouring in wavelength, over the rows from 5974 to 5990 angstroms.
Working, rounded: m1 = 1.2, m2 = 1.90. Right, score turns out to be -1.9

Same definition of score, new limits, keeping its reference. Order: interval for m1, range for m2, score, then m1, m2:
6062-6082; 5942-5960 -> -1.3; 0.8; 1.30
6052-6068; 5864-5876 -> -1.2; 0.9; 1.20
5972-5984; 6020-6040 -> -2.0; 1.4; 2.00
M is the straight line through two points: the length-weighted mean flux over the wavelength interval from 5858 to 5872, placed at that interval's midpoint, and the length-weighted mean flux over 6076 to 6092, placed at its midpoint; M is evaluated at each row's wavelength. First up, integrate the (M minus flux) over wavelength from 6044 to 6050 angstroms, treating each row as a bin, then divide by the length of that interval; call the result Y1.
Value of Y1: -0.5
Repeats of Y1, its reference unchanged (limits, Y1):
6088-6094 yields -0.5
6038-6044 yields 0.2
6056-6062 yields 1.1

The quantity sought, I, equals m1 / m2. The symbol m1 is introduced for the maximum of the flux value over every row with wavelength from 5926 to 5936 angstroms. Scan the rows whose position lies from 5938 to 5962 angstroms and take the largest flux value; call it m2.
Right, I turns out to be 0.98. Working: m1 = 12.9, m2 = 13.2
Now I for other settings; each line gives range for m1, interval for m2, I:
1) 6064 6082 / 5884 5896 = 1.20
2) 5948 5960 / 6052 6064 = 1.07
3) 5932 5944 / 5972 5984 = 0.97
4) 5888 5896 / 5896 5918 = 0.86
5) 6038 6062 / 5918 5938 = 1.02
